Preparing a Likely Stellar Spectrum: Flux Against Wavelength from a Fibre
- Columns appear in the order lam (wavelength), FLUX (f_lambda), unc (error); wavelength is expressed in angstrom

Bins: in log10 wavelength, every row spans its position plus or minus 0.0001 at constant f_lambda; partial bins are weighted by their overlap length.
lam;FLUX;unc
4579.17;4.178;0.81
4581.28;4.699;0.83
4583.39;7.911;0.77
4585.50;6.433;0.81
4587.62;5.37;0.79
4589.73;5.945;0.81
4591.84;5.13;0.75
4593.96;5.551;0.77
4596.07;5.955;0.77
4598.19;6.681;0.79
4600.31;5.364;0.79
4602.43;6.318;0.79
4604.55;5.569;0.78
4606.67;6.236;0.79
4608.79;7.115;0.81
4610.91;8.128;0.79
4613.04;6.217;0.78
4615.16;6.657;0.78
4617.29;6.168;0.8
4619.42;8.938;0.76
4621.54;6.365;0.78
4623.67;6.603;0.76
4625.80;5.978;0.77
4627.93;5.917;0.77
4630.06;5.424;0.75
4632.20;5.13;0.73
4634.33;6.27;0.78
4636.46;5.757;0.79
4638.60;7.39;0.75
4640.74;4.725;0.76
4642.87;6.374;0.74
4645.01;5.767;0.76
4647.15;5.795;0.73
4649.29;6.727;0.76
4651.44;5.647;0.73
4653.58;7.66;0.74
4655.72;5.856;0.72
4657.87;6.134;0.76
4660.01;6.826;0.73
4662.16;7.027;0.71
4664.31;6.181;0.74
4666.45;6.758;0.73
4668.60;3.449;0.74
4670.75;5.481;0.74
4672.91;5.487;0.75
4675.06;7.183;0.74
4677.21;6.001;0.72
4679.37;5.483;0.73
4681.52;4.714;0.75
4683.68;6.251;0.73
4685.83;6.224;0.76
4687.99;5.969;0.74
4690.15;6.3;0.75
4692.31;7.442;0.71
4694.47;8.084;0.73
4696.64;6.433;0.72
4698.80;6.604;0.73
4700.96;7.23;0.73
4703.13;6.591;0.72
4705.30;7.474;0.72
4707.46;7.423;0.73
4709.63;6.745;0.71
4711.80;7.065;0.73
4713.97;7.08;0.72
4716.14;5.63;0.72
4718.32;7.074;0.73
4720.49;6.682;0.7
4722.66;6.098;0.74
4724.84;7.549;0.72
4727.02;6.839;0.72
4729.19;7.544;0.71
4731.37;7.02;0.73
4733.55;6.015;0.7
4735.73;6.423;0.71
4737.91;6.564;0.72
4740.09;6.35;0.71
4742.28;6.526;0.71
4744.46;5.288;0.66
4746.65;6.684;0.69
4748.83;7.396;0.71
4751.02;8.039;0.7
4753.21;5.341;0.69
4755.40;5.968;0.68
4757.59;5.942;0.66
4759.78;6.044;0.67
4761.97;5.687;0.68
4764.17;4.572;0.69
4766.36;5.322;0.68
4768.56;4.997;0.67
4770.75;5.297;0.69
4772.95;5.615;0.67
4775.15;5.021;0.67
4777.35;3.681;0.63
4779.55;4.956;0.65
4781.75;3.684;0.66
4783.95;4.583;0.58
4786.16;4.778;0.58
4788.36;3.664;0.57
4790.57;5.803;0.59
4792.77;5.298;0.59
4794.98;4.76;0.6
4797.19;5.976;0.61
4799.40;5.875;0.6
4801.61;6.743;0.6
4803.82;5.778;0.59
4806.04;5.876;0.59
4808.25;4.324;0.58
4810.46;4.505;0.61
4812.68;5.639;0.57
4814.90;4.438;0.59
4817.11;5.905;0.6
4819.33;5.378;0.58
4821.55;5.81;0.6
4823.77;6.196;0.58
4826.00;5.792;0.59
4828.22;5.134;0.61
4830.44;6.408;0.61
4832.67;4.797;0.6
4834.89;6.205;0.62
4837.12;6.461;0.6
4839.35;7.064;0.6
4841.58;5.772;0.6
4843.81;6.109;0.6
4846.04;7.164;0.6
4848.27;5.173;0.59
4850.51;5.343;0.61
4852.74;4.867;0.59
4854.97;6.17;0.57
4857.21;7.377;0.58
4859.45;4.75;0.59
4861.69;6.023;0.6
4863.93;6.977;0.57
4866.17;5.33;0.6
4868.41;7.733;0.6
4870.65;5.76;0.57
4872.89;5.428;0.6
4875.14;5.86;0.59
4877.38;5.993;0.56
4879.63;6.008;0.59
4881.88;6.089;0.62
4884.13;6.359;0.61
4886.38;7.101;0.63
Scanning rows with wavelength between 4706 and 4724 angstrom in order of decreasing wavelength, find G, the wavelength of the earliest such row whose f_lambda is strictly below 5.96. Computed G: 4716.14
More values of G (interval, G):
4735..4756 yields 4753.21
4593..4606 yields 4604.55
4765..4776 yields 4775.15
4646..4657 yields 4655.72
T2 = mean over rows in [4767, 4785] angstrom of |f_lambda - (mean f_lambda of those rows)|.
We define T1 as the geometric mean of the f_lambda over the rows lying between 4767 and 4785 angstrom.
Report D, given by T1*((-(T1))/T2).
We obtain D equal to -39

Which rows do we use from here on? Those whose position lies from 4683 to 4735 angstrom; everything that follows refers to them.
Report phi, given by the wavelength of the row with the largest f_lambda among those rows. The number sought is 4694.47 angstrom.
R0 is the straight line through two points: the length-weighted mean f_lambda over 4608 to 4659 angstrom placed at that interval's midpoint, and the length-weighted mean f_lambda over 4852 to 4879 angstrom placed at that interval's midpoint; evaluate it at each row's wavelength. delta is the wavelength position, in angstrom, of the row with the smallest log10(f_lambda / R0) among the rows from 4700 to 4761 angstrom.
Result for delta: 4744.46 angstrom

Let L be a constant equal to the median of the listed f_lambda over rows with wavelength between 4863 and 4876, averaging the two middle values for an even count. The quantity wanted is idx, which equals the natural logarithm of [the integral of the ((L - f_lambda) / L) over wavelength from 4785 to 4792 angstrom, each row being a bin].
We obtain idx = 0.2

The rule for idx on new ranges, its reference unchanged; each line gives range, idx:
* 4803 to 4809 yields -0.8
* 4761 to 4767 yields -0.4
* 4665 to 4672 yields -0.5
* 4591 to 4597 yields -1.3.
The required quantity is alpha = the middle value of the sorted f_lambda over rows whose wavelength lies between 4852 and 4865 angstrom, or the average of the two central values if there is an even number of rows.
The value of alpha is 6.1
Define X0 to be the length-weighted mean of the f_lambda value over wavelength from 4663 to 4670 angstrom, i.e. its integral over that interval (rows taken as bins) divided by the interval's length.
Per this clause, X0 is 5.52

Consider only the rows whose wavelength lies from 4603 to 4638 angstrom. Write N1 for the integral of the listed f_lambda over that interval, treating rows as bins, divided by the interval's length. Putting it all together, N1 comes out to 6.42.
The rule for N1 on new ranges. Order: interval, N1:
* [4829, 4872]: 6.07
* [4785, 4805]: 5.41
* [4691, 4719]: 6.98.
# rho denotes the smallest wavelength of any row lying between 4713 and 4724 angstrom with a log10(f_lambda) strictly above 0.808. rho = 4713.97 angstrom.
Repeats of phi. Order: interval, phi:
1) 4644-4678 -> 4653.58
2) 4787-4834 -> 4801.61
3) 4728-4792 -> 4751.02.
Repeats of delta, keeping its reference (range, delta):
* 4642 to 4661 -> 4651.44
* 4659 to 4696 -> 4668.60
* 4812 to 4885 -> 4814.90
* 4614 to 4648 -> 4640.74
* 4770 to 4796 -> 4788.36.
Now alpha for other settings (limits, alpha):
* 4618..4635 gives 6.1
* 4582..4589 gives 6.4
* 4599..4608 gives 5.9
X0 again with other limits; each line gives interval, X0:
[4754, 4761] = 5.95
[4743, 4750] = 6.48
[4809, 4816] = 4.83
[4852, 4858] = 6.15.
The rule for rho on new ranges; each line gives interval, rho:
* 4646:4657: 4649.29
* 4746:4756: 4746.65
